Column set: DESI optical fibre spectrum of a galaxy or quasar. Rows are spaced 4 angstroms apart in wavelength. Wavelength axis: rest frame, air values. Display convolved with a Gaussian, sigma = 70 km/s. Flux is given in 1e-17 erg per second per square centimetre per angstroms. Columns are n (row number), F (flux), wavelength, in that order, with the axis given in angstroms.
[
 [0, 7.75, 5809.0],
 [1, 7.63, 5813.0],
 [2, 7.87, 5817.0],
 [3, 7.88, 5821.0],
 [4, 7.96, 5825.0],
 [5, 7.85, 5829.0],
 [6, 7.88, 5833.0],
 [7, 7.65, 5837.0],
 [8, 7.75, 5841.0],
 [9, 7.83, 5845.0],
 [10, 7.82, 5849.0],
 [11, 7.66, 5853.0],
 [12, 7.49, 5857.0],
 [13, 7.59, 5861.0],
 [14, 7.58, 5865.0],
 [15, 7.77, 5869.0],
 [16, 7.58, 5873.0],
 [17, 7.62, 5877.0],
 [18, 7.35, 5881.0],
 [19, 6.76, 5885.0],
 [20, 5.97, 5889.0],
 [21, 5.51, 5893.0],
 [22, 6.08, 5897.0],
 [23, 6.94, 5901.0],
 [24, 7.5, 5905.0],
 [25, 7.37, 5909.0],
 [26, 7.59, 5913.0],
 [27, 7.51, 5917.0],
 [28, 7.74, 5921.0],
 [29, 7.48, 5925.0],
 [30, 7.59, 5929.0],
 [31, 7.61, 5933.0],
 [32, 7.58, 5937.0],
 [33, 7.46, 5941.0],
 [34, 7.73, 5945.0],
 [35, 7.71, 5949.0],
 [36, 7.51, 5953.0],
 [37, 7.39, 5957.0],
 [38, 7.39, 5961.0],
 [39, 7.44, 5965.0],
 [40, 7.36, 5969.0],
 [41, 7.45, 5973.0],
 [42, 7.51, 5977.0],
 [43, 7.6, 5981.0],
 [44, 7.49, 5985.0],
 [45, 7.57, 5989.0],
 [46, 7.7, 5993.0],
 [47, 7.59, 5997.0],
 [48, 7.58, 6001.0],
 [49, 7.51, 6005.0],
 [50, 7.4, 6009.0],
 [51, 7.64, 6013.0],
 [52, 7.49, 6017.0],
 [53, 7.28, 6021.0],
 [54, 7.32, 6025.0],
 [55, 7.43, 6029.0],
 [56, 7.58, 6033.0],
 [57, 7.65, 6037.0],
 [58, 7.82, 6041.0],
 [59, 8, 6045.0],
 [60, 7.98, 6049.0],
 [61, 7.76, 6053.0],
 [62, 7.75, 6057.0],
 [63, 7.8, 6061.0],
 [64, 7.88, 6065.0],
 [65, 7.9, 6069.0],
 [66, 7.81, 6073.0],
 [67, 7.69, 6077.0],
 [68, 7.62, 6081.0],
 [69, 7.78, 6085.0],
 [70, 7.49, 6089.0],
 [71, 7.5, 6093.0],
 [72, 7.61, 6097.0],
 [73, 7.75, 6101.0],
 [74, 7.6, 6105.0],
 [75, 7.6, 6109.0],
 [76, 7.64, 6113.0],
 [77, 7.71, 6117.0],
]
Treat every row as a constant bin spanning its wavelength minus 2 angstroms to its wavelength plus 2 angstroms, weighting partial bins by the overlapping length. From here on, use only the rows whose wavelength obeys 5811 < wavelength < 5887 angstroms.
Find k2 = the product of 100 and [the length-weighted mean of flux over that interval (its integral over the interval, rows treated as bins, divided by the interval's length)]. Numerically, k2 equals 766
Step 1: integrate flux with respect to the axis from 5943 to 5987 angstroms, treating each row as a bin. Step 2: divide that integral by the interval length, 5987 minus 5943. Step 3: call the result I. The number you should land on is 7.51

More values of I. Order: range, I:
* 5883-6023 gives 7.34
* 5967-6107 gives 7.63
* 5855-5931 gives 7.21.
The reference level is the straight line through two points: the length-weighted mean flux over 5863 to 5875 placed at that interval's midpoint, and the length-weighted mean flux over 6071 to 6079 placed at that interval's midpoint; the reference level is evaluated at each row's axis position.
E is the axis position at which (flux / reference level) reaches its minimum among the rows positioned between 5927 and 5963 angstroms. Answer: 5961.0 angstroms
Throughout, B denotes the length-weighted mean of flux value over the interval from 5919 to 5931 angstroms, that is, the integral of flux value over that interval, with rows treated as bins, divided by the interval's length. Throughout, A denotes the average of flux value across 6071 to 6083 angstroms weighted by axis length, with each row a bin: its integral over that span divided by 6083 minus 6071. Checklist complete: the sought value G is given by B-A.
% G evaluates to -0.10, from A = 7.71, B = 7.60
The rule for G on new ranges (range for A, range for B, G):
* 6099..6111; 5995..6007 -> -0.09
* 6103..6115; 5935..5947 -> -0.02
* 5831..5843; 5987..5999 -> -0.14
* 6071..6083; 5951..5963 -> -0.28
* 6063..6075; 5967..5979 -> -0.42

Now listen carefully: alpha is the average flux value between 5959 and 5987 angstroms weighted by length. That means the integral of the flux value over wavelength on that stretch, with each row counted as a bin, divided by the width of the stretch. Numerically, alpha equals 7.5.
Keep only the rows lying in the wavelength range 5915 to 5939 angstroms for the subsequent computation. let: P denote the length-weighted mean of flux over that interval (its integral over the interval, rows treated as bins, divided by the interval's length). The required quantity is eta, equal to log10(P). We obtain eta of 0.880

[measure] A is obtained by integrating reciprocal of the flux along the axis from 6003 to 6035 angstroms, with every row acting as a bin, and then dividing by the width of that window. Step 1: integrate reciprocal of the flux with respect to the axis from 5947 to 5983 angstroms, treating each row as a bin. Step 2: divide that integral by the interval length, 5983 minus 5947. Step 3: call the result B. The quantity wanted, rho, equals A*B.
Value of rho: 0.0179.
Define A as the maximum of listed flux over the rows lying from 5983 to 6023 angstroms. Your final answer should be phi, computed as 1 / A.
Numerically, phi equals 0.130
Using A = 7.7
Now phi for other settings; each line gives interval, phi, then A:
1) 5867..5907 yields 0.129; 7.77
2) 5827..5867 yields 0.127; 7.88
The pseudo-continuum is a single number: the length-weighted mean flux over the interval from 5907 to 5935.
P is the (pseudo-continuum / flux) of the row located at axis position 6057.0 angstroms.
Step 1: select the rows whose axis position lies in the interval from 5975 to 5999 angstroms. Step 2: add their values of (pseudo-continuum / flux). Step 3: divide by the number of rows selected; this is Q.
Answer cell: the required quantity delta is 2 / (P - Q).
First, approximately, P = 0.97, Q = 1.00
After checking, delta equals -89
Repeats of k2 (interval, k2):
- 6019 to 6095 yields 769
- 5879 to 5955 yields 721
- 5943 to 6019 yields 753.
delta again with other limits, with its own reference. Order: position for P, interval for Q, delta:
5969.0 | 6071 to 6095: 52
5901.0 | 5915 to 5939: 22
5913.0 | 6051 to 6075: 69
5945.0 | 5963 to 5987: -60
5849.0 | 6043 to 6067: 403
